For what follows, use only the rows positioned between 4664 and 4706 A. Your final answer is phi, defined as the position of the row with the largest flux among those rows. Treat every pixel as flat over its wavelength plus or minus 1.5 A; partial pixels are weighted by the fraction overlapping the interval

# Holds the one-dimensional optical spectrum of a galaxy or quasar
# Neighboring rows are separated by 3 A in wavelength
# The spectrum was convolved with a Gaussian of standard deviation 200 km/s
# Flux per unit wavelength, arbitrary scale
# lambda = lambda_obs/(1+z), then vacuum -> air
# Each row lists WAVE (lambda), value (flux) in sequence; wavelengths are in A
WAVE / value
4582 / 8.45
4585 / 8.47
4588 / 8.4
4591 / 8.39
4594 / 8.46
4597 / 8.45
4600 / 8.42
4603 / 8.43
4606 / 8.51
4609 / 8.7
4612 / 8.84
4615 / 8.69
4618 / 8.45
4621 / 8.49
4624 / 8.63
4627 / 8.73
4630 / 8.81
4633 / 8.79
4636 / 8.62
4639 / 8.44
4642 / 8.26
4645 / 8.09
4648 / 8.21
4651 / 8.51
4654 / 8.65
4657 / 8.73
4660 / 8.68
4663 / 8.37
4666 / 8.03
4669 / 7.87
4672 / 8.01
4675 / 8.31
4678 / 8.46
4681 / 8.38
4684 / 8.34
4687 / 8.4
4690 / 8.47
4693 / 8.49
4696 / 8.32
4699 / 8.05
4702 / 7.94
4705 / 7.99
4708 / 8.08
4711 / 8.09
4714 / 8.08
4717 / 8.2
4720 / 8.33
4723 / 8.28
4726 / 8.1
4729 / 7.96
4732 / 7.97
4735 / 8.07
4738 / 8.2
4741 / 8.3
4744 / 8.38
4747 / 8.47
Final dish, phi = 4693 A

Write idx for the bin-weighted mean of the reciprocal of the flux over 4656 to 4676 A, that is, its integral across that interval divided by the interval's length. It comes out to 0.121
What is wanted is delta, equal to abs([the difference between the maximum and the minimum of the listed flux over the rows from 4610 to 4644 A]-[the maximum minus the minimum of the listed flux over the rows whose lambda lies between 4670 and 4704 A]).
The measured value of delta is 0.03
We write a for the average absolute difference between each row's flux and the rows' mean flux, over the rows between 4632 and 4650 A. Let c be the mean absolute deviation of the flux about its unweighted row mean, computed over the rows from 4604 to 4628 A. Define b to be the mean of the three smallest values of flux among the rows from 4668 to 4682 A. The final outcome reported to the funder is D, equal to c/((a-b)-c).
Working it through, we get -0.014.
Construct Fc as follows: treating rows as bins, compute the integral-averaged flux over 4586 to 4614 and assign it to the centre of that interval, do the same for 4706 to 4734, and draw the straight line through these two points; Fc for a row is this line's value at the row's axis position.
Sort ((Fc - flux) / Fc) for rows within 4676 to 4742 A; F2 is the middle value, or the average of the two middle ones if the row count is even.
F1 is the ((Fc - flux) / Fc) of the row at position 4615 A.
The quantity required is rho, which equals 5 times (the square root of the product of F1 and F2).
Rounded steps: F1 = -0.03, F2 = -0.011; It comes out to 0.085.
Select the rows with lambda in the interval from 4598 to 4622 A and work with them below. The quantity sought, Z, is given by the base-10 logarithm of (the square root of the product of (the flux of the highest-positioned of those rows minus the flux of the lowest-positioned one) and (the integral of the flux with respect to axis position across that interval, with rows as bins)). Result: 0.58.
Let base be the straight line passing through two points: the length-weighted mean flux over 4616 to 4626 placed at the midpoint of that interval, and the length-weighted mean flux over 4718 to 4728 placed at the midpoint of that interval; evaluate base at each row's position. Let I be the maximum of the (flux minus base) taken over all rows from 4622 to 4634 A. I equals 0.30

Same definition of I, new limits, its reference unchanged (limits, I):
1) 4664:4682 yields 0.10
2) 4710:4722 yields 0.10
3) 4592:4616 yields 0.27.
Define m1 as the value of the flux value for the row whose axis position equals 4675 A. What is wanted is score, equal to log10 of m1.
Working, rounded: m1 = 8.31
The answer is 0.920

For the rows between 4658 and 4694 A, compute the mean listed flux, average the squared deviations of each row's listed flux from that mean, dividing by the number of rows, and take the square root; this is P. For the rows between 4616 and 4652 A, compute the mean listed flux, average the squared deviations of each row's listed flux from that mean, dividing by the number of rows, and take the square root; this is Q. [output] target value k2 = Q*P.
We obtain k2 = 0.0490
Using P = 0.223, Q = 0.22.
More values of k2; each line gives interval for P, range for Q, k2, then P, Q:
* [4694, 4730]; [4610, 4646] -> 0.0286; 0.129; 0.22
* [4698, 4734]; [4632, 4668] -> 0.0294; 0.120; 0.25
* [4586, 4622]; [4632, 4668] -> 0.0339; 0.138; 0.25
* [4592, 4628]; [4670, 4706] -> 0.0270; 0.137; 0.20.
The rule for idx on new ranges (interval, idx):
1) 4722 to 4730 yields 0.123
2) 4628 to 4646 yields 0.117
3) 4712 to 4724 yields 0.122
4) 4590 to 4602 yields 0.119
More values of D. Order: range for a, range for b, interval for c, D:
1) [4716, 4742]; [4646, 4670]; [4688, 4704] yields -0.025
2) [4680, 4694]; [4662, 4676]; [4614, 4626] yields -0.012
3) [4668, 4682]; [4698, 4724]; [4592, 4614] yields -0.016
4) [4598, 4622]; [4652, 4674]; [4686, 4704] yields -0.024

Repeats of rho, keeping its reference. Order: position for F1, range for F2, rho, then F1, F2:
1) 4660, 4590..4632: 0.063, -0.04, -0.004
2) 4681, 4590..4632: 0.038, -0.02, -0.004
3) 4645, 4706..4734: 0.076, 0.03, 0.007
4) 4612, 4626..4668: 0.159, -0.04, -0.023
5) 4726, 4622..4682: 0.010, 0.00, -0.018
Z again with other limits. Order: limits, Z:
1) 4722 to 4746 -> 0.65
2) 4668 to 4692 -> 1.04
